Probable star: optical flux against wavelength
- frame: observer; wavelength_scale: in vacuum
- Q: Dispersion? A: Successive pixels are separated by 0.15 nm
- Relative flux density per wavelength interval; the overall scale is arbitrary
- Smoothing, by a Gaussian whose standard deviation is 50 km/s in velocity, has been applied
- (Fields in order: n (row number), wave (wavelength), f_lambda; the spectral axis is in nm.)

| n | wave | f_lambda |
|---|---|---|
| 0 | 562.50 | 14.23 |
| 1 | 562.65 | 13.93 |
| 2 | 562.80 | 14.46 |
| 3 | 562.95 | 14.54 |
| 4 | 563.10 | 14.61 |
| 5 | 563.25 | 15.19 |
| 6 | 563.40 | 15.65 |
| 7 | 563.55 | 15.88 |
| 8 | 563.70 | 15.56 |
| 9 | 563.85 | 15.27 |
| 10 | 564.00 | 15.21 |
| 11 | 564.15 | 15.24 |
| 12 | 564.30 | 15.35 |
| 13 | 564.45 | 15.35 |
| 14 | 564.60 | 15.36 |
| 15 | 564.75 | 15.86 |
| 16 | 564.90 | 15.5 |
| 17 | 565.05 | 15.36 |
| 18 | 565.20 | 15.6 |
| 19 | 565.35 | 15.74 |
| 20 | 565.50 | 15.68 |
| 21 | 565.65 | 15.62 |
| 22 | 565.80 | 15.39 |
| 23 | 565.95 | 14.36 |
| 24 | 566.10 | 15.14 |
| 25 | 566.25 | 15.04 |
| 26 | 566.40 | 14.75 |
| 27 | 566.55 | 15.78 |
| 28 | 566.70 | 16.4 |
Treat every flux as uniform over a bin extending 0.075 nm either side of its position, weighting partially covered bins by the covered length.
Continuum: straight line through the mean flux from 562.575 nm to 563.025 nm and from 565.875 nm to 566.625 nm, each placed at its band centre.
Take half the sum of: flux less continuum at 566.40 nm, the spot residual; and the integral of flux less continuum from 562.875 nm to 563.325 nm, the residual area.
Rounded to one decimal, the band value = -0.1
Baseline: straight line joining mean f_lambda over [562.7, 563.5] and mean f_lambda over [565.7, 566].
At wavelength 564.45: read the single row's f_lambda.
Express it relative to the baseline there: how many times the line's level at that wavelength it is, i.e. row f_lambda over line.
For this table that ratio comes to 1.03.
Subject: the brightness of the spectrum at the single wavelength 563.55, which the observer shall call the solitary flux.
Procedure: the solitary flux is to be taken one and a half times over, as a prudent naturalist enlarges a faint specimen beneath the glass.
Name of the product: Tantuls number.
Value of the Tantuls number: 23.8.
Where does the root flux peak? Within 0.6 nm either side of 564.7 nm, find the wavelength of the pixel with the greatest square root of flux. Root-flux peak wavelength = 564.75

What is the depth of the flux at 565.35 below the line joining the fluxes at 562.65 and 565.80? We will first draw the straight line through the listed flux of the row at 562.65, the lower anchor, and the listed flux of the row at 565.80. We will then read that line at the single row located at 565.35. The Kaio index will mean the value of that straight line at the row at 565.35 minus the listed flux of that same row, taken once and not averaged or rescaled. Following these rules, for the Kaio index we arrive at -0.56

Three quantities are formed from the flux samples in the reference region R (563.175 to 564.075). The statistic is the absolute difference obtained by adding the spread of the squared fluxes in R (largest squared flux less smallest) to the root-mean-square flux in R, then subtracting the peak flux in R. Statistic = 21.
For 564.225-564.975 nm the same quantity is 16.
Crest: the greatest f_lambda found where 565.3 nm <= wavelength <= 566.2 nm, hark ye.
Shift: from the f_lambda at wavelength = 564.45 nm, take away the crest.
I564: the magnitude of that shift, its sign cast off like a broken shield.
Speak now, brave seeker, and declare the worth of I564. 0.39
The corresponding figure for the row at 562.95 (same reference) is 1.20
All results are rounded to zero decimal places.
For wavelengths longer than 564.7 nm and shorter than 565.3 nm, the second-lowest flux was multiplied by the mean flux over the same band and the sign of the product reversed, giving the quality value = -241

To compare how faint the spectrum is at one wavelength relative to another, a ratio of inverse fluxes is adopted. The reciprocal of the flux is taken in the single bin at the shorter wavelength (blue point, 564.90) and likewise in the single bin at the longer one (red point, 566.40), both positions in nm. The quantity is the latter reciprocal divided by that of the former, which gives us 1.05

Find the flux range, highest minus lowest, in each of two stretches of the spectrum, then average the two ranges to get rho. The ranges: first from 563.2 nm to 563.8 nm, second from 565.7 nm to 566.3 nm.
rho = 0.86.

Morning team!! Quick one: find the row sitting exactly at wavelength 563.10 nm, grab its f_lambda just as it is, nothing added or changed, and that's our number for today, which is 14.61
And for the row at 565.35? 15.74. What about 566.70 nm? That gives 16.4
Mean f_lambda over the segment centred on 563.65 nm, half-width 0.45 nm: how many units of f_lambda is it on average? 15.46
